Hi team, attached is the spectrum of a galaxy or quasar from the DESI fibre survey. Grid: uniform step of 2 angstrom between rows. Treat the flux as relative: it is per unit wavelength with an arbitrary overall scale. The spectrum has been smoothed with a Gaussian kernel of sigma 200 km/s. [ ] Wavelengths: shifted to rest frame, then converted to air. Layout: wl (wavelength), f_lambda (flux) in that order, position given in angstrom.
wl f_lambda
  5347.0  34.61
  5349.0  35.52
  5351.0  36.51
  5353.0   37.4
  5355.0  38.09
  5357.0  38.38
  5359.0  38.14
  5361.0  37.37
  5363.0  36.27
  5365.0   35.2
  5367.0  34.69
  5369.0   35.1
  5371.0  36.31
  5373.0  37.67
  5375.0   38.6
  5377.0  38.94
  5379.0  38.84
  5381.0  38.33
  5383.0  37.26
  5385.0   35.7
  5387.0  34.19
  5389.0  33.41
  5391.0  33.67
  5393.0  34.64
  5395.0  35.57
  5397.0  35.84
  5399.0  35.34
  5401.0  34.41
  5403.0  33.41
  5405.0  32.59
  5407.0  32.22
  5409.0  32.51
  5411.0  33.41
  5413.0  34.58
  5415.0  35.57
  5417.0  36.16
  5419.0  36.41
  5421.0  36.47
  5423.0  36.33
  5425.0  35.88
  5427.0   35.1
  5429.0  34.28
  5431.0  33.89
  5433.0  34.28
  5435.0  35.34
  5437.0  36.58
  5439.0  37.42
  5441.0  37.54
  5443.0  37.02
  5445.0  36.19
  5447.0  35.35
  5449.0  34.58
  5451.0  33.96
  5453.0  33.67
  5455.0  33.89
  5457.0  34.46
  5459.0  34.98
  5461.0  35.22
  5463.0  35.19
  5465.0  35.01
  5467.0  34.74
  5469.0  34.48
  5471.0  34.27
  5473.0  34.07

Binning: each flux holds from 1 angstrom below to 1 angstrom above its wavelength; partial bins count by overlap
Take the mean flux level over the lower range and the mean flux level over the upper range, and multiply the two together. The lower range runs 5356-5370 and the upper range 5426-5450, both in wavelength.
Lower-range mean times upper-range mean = 1299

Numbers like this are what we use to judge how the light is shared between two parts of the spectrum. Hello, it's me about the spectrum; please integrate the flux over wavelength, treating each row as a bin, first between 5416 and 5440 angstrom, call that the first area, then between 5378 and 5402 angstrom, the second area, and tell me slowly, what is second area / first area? 1.0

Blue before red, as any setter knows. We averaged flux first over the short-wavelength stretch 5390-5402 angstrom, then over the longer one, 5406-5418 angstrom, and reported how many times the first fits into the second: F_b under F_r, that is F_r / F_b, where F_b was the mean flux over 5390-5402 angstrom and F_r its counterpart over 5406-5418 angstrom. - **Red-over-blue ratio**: 0.98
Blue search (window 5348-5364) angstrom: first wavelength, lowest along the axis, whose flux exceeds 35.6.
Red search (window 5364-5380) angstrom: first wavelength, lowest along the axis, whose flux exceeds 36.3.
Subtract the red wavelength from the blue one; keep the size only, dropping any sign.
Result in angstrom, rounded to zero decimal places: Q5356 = 20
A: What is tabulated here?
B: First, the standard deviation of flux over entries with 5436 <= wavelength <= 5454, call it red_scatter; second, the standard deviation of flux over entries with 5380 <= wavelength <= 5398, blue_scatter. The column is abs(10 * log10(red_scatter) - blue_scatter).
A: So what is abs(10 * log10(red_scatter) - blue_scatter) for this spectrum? 0.1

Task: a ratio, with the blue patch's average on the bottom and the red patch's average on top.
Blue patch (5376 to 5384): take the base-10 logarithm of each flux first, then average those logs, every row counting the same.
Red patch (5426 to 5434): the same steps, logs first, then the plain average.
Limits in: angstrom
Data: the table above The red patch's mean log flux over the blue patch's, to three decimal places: 0.970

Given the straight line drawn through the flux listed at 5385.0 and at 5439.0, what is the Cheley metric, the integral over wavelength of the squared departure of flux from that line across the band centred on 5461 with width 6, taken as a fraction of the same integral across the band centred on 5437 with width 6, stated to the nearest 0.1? 6.1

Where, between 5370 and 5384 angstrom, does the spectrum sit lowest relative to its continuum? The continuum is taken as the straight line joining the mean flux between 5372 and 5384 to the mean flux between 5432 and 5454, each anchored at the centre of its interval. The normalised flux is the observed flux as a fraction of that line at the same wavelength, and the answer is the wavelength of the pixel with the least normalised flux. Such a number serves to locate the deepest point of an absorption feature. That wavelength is 5371.0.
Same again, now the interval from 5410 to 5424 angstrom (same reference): 5411.0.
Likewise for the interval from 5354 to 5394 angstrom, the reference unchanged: 5389.0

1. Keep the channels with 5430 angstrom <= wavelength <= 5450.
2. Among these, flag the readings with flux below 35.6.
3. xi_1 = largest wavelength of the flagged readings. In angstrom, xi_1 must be 5449.0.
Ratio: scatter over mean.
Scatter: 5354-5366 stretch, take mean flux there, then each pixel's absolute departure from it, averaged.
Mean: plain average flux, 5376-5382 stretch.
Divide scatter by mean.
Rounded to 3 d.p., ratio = 0.026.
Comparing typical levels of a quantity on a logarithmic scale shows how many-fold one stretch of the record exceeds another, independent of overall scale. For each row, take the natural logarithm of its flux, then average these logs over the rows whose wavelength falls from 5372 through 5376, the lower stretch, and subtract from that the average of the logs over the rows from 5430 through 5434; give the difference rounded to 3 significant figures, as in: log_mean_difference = 0.112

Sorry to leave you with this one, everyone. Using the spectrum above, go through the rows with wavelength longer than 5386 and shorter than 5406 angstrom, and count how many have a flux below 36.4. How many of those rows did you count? 10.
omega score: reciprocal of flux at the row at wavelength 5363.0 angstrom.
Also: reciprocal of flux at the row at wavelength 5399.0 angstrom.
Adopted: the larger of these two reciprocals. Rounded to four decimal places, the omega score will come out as 0.0283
